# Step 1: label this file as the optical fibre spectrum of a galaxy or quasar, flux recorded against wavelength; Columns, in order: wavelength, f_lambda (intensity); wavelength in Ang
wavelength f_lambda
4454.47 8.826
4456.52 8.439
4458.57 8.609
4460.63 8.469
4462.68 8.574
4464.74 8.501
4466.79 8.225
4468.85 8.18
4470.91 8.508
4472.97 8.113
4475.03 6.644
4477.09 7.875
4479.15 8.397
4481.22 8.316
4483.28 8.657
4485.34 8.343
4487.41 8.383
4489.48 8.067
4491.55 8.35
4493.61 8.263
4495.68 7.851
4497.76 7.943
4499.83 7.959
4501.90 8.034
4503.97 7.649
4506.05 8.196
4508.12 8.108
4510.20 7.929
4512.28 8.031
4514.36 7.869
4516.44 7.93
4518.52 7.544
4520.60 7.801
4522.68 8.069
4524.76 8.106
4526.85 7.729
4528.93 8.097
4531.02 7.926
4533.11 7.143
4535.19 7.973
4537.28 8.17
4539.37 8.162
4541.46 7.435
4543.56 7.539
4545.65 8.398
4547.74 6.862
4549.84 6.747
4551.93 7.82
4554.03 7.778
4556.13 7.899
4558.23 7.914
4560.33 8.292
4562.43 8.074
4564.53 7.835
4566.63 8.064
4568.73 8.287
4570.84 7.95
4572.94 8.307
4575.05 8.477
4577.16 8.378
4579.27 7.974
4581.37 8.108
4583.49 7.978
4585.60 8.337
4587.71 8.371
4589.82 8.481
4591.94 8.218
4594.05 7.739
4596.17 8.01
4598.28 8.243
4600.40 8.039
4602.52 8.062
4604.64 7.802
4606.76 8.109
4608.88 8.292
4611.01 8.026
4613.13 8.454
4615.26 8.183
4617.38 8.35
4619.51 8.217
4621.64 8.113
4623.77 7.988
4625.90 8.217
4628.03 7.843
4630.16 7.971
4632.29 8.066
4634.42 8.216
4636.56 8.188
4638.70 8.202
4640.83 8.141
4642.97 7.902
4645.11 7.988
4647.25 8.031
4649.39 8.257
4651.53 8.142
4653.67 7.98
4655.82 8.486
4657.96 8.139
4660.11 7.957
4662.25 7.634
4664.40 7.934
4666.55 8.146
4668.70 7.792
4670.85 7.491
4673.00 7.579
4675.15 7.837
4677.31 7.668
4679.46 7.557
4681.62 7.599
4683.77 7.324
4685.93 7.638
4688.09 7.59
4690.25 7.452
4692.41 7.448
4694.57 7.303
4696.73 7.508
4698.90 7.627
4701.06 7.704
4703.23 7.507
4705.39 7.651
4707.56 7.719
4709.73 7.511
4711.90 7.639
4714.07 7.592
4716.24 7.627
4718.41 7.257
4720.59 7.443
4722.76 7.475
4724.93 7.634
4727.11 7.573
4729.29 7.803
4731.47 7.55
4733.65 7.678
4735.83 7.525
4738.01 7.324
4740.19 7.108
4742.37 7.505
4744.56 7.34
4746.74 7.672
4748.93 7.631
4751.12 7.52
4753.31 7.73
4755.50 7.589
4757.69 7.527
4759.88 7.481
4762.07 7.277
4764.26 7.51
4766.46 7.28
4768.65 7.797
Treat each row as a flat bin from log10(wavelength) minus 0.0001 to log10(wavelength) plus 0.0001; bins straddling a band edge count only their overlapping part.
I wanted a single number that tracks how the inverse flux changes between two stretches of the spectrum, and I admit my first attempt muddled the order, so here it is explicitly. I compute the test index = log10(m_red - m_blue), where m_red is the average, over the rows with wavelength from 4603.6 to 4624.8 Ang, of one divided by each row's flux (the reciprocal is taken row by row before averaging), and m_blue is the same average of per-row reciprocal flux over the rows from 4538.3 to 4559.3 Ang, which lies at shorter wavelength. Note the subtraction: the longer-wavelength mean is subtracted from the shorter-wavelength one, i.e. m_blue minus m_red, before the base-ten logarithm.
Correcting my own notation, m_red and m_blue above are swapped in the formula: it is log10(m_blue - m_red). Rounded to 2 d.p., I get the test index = -2.07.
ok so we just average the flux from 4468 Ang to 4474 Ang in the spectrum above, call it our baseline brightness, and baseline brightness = 8.3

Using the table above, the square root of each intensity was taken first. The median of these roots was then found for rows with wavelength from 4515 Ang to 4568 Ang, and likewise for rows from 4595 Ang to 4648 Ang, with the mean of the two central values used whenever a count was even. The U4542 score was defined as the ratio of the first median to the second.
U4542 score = 0.99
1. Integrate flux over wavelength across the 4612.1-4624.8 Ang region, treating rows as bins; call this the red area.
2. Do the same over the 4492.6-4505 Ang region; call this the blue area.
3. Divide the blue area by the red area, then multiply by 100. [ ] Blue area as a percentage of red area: 94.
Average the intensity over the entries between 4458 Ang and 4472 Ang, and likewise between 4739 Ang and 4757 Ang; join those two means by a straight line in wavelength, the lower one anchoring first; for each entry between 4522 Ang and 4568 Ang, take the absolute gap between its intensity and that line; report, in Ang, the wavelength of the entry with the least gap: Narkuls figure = 4537.28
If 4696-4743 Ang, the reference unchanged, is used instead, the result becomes 4705.39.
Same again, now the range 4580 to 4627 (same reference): 4596.17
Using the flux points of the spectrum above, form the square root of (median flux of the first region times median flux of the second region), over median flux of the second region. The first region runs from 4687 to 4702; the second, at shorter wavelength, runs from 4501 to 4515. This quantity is 0.97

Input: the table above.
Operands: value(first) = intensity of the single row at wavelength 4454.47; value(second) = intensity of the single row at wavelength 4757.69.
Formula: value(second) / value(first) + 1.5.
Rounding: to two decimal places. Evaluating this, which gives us 2.35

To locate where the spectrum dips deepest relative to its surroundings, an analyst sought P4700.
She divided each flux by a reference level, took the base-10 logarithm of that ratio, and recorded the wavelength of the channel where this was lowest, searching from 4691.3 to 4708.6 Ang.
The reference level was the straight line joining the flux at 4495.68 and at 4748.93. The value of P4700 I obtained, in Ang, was 4694.57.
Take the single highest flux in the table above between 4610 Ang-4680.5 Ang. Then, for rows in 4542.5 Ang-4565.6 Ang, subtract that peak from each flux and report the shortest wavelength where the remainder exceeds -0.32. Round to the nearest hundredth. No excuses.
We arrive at 4545.65 Ang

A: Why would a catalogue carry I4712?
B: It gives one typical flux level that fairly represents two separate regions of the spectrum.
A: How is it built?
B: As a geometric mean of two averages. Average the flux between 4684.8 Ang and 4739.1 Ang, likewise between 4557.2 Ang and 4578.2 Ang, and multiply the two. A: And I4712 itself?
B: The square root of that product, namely 7.85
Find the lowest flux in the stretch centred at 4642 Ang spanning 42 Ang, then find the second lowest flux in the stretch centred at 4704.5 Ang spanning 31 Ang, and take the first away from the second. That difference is -0.3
